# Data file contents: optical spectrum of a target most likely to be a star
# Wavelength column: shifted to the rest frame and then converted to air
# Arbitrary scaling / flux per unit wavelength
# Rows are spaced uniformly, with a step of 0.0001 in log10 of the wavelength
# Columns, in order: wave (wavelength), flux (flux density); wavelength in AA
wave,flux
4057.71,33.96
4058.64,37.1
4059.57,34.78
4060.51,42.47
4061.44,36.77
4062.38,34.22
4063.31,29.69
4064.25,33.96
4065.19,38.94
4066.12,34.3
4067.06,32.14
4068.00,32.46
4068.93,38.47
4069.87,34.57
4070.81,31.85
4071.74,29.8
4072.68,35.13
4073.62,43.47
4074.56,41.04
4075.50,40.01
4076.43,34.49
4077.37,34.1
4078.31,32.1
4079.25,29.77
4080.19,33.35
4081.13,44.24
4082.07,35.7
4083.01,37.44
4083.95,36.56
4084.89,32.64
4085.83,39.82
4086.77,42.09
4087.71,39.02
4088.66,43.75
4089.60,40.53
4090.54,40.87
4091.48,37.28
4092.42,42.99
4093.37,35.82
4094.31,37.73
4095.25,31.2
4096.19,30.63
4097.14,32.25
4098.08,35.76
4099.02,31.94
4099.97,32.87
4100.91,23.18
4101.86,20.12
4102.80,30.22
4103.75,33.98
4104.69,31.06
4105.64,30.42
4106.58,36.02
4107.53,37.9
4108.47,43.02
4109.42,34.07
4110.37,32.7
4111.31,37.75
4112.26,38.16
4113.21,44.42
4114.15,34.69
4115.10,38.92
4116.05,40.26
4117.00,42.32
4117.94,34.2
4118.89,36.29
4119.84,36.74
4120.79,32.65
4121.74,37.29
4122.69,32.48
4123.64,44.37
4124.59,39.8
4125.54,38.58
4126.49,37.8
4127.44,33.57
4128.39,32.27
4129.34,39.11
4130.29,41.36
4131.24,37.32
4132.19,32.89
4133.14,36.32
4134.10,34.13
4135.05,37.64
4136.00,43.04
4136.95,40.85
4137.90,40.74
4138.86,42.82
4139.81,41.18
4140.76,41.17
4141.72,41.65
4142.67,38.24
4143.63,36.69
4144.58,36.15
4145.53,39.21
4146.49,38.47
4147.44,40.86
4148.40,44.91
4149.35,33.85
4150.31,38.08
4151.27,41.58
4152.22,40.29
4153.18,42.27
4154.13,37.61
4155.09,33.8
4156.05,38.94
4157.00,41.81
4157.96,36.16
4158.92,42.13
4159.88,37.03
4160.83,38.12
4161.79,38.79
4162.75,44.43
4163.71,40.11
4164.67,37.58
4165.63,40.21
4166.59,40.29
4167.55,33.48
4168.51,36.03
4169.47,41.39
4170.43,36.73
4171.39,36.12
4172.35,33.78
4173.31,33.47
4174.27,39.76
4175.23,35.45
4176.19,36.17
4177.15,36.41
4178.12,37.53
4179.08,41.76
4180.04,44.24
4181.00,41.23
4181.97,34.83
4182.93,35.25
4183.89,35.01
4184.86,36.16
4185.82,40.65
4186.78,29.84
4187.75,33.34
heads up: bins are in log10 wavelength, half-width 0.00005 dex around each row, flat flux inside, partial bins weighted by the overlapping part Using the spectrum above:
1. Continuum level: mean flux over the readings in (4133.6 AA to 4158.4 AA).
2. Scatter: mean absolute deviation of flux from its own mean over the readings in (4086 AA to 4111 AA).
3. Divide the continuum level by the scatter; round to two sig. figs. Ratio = 8.7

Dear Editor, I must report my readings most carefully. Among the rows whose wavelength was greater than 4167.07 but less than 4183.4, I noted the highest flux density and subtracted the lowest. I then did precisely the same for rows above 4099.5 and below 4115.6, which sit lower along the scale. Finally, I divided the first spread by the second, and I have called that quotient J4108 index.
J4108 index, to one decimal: 0.4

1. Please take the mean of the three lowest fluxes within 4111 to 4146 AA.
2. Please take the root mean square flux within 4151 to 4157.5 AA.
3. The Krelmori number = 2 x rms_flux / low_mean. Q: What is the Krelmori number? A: 2.44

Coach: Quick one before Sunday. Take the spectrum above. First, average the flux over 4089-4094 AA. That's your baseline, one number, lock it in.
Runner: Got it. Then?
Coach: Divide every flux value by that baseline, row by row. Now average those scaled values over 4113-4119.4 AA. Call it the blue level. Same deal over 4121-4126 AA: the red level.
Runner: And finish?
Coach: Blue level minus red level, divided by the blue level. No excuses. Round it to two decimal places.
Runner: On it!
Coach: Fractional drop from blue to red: 0.01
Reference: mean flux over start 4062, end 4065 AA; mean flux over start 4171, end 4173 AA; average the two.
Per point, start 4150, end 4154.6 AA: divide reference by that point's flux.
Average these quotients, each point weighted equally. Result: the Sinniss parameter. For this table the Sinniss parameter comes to 0.85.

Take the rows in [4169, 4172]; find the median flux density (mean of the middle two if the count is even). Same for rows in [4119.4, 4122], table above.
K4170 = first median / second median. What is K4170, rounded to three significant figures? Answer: 1.00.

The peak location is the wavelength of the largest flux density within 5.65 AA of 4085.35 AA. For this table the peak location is 4081.13 AA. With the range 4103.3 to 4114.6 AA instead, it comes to 4113.21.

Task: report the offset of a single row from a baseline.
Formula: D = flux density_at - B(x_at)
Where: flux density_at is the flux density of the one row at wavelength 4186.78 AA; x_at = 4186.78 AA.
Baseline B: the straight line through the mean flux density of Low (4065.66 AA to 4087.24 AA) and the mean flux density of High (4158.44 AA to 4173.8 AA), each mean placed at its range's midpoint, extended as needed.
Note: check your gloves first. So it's -8.8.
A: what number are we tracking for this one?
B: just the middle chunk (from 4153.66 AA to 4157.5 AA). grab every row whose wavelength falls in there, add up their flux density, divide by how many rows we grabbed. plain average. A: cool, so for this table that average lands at 38.0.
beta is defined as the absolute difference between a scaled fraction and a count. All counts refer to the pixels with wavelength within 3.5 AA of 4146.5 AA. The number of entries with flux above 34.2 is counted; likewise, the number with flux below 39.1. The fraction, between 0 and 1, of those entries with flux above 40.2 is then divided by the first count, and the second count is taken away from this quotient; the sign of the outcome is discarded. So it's 4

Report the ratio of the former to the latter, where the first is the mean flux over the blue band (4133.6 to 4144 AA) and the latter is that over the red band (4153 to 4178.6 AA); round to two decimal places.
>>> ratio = 1.05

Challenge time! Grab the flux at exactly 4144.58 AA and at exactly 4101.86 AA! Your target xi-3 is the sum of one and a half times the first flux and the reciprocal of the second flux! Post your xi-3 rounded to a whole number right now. 54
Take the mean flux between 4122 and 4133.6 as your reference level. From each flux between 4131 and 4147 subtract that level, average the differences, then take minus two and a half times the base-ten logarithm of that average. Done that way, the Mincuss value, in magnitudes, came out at -0.5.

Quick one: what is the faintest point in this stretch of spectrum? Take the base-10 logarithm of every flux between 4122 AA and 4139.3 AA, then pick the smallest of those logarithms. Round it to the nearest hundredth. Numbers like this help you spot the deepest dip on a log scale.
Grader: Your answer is 1.51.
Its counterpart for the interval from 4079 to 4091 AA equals 1.47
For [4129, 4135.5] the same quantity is 1.52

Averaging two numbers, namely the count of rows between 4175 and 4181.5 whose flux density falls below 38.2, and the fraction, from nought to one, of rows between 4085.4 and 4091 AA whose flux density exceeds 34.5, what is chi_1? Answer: 2.5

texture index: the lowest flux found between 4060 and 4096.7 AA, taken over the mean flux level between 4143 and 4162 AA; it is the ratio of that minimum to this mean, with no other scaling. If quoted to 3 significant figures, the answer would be 0.764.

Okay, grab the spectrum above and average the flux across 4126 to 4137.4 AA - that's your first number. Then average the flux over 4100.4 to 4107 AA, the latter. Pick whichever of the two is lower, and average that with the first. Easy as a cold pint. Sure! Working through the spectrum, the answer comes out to 33.2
